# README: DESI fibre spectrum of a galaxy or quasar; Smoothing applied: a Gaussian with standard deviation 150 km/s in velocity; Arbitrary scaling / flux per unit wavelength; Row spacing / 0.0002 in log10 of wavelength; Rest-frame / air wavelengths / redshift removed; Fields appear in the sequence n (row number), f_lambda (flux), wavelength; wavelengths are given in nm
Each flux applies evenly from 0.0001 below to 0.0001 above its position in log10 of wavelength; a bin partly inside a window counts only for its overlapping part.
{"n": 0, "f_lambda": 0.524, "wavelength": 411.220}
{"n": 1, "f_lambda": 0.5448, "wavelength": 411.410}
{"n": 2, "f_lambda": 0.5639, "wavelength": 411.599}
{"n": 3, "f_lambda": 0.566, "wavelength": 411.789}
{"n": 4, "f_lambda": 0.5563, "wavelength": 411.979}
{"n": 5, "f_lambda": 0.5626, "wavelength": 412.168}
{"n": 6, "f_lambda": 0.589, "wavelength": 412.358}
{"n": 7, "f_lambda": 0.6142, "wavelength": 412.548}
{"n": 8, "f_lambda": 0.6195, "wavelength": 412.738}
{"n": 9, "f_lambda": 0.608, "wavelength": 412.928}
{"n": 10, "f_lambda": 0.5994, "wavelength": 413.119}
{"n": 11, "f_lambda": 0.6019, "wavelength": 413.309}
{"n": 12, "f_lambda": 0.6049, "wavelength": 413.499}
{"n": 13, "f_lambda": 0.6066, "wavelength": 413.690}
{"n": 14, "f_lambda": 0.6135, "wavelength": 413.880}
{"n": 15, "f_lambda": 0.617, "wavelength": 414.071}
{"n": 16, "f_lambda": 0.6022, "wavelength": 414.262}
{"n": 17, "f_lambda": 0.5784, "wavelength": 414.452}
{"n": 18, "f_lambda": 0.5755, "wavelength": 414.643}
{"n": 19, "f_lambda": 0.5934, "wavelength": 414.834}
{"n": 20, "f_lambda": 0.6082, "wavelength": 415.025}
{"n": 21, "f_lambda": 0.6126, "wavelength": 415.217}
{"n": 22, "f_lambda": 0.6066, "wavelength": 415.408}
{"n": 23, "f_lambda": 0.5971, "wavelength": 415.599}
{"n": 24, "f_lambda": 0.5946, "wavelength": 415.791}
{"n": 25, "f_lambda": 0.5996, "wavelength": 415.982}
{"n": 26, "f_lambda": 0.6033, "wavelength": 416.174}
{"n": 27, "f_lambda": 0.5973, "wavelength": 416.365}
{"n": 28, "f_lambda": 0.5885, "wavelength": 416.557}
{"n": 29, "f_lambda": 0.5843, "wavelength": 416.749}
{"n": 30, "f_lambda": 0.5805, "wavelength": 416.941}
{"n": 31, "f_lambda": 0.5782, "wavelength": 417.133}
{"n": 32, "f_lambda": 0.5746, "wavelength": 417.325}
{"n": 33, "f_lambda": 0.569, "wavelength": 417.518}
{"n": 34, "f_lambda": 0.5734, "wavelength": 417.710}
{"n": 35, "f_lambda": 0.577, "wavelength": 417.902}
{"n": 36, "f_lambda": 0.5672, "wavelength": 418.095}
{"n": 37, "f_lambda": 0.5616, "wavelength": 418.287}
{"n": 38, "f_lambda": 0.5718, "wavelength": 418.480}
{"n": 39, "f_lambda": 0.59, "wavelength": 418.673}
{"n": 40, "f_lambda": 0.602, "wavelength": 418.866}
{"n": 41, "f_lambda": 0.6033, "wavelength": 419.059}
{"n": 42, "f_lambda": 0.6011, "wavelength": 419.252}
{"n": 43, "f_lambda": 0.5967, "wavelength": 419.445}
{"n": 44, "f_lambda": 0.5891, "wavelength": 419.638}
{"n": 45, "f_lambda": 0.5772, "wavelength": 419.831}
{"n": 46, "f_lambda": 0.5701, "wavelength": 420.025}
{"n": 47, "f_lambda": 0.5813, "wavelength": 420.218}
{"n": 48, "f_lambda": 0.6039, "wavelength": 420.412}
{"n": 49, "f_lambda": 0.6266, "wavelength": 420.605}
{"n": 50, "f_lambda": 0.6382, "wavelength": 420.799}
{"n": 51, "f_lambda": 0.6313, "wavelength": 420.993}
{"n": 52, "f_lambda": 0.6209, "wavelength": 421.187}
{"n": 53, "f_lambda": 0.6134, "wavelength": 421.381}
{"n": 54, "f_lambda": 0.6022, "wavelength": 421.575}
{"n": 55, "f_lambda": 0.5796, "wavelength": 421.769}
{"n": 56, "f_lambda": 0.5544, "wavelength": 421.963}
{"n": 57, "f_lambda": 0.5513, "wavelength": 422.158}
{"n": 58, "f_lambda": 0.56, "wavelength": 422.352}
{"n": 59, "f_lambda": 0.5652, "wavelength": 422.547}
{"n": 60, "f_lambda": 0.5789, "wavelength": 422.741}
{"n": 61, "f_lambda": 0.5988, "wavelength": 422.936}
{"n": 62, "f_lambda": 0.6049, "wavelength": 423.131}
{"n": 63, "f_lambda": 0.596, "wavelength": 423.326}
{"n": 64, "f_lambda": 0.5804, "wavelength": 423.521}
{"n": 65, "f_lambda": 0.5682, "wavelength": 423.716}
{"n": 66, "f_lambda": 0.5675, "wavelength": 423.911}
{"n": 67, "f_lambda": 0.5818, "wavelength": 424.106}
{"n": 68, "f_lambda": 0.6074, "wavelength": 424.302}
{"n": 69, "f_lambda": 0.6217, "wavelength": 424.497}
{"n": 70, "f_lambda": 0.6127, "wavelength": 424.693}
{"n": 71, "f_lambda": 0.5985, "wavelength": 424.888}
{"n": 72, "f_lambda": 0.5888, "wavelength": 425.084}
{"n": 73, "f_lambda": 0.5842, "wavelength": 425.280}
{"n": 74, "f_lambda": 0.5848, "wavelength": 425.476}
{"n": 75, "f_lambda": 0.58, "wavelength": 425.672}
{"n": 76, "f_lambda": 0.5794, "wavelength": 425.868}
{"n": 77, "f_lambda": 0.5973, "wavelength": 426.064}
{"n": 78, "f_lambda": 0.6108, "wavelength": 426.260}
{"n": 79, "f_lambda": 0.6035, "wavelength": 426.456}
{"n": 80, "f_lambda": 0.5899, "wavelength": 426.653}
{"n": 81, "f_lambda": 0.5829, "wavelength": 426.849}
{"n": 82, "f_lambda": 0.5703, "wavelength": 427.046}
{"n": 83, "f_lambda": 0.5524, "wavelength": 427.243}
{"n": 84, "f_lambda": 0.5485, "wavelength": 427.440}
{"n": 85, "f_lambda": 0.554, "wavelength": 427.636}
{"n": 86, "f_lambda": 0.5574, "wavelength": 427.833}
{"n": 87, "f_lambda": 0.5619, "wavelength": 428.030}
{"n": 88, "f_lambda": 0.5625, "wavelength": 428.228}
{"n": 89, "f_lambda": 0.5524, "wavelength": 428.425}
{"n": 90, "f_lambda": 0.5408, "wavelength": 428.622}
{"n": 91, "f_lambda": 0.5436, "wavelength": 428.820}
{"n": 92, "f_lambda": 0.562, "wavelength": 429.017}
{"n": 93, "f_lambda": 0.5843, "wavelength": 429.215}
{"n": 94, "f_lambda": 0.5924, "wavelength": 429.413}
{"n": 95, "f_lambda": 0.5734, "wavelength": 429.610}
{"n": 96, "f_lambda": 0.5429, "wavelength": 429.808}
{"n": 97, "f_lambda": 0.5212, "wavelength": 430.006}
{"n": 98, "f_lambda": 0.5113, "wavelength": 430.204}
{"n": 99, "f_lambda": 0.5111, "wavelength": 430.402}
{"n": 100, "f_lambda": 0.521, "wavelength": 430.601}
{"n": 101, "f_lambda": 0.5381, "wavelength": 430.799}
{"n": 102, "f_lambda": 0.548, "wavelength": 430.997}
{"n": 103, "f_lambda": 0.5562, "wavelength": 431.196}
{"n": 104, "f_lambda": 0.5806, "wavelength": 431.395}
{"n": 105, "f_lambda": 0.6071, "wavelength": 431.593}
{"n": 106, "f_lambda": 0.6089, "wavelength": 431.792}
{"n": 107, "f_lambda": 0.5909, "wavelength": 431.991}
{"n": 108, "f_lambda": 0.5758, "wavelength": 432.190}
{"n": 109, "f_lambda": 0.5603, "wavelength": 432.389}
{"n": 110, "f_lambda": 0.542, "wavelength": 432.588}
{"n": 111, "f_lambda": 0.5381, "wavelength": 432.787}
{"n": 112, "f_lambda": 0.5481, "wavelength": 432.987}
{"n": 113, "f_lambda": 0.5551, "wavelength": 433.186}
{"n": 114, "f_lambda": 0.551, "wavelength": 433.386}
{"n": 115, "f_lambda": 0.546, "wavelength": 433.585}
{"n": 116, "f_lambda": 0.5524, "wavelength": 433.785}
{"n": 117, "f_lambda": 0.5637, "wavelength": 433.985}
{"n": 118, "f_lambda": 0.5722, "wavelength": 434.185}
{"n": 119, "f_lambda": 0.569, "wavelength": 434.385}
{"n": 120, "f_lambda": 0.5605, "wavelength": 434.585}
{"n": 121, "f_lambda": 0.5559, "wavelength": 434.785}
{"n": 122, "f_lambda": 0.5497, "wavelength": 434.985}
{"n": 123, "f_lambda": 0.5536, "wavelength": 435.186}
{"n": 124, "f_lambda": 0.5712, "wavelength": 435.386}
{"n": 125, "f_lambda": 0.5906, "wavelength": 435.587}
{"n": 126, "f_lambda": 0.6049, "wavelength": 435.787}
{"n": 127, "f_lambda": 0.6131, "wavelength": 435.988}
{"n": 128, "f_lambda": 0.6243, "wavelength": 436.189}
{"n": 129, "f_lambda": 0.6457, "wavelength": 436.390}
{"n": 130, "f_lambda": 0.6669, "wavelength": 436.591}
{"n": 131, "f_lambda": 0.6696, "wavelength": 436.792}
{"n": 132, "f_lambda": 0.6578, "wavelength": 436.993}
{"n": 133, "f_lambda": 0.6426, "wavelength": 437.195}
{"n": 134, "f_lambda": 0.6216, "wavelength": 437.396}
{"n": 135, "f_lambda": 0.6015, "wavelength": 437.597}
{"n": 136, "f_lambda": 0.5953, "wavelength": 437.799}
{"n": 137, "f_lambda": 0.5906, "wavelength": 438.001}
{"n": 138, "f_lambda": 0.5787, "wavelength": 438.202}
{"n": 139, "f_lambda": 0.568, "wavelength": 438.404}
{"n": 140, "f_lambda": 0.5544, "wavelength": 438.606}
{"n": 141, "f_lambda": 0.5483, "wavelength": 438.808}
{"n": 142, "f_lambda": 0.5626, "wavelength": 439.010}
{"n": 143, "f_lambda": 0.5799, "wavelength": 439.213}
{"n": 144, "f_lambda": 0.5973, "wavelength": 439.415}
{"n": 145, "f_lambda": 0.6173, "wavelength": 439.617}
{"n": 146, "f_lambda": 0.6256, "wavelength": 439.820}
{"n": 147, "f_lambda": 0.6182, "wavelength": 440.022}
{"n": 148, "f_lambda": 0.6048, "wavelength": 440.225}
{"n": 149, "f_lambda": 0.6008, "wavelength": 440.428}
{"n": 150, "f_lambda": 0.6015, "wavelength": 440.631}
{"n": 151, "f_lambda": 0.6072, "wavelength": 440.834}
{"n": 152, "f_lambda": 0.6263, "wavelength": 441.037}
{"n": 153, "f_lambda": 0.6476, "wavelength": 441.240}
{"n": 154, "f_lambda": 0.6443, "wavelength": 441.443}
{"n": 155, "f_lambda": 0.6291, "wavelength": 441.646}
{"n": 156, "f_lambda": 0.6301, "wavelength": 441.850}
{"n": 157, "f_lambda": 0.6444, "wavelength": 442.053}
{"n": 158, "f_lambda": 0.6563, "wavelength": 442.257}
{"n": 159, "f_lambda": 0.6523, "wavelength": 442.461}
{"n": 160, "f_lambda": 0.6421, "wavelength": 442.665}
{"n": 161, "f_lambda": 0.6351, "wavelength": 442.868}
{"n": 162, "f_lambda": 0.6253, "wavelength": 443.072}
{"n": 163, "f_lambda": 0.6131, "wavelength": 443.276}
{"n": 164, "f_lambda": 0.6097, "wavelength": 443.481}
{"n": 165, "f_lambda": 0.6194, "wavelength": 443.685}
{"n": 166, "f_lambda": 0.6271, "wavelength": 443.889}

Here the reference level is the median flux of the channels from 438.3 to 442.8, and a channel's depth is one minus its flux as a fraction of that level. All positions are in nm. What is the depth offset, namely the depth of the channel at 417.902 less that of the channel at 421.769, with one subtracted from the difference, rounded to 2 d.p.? -1.00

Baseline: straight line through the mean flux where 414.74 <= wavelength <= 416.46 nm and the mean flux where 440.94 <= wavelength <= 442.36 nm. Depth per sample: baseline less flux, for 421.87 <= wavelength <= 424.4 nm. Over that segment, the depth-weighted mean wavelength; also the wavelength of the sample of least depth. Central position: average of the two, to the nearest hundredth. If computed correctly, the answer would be 423.62 nm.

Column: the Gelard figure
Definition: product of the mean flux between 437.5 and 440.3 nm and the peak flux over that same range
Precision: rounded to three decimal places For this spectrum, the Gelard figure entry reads 0.368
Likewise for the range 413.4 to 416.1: 0.371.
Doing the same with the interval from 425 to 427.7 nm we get 0.355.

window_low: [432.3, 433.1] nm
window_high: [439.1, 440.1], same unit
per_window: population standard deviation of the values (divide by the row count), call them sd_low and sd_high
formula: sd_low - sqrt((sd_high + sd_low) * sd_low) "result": -0.0061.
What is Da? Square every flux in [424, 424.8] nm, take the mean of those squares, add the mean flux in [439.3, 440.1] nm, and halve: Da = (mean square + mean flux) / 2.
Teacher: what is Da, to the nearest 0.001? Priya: 0.491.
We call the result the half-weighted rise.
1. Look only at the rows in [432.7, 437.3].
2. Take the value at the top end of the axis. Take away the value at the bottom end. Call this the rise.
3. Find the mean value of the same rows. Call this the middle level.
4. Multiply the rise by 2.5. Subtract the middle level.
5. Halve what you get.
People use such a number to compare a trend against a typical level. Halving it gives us -0.16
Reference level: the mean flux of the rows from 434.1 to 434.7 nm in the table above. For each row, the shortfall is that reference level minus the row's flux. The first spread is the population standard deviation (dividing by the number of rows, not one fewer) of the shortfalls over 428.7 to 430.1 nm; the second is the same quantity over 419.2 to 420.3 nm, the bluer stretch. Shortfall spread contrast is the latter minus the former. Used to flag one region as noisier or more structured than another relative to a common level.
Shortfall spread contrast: -0.013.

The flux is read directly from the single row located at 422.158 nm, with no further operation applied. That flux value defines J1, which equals 0.5513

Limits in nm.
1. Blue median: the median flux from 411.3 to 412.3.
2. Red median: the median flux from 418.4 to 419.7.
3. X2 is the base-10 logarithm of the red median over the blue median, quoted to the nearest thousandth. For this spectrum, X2 0.026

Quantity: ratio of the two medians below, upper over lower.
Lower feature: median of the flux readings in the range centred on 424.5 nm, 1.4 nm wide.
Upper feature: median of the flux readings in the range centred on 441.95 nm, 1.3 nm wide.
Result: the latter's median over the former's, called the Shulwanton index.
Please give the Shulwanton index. 1.08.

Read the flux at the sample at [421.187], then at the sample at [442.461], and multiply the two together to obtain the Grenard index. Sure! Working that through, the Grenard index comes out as 0.405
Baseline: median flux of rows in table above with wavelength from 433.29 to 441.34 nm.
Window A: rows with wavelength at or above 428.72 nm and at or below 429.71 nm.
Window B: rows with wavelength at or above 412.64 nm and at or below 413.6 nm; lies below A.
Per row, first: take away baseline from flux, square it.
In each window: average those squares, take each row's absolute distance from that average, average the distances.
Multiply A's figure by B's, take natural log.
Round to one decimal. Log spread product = -15.9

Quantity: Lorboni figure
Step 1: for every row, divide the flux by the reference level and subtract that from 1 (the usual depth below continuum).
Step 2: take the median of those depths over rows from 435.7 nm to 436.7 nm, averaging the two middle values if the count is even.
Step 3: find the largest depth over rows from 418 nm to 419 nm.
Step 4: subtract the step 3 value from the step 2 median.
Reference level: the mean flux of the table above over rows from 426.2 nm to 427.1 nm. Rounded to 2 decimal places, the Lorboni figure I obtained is -0.11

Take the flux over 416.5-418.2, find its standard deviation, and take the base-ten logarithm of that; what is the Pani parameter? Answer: -2.2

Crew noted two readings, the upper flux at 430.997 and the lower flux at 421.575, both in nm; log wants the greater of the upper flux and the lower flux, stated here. 0.602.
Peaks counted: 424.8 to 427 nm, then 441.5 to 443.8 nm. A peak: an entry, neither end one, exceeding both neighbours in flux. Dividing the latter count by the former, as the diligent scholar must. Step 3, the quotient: 0.50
